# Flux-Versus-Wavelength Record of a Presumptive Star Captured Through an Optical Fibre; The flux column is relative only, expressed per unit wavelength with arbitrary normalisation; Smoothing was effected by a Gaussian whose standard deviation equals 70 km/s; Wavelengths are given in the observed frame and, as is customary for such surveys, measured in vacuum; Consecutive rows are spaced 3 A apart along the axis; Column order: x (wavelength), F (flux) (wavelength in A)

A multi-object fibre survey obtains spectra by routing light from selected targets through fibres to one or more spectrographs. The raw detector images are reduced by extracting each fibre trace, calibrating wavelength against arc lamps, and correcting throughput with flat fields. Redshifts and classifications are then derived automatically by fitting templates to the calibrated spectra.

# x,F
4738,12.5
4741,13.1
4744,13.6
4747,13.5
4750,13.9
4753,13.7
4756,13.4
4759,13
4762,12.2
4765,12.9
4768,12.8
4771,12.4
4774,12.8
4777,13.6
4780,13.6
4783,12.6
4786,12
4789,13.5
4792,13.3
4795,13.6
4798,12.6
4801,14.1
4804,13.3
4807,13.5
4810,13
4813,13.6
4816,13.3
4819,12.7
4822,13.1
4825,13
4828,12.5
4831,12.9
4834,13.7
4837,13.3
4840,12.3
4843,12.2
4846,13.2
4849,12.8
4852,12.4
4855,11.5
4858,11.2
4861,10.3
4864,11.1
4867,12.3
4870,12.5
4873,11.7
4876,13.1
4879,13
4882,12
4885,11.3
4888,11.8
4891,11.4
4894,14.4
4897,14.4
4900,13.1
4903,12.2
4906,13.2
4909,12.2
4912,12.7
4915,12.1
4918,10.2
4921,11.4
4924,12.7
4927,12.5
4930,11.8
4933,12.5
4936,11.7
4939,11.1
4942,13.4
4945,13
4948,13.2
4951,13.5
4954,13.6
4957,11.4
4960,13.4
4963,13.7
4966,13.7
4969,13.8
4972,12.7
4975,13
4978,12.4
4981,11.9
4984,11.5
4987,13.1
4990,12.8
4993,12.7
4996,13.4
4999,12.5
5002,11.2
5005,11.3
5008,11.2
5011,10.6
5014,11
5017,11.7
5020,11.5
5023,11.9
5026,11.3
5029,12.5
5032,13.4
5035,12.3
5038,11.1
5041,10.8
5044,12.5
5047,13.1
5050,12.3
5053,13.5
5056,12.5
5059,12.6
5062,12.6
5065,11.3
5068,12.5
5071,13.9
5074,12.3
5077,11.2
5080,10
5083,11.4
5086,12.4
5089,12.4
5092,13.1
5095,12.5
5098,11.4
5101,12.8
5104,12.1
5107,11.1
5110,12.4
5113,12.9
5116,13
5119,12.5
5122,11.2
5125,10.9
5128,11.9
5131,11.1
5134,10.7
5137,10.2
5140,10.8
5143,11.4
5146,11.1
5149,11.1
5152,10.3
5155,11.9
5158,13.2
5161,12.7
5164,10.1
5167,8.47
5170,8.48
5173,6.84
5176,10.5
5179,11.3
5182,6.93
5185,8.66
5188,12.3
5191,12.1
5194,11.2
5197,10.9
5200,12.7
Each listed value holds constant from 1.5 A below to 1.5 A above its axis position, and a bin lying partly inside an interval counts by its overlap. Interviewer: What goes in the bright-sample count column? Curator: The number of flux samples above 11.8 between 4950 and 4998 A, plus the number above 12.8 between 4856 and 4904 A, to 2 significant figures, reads 19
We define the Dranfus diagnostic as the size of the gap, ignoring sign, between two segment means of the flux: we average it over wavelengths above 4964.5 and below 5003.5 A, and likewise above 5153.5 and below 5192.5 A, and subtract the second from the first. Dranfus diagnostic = 2.4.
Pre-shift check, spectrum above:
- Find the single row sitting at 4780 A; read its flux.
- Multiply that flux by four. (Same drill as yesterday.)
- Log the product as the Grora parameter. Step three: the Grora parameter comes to 54.4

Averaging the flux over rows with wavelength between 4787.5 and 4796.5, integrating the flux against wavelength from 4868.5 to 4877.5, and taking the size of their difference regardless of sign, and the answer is 98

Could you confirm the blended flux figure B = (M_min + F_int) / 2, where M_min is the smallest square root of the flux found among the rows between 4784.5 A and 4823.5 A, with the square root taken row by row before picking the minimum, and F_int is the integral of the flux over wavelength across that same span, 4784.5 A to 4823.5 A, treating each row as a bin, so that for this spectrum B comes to 259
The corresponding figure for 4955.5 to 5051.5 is 589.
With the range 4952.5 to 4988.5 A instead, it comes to 233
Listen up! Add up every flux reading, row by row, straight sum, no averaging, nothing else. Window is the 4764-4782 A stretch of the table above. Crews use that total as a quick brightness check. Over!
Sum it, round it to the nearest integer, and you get 78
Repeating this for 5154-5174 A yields 72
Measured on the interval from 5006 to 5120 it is 460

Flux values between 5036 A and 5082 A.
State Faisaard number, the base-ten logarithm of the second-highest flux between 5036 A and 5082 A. 1.13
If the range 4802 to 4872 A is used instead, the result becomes 1.13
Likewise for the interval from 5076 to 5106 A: 1.11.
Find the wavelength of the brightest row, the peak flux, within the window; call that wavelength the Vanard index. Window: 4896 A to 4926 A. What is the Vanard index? 4897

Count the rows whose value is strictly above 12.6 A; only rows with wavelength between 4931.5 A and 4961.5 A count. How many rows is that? 6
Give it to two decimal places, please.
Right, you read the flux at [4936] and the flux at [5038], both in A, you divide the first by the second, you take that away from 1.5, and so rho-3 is 0.45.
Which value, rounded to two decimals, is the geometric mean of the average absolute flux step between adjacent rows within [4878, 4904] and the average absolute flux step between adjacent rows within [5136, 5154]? 0.67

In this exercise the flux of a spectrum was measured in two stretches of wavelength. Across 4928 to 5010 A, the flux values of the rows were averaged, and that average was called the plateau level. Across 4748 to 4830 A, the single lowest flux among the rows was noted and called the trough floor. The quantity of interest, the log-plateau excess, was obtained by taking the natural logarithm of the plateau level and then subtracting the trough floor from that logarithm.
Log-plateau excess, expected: -9.5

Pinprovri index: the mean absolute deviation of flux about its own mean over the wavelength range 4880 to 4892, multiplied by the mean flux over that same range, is 3.2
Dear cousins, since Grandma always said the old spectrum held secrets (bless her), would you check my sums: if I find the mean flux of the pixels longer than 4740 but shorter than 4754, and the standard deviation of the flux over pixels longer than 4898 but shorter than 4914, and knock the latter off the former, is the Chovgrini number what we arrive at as 13.1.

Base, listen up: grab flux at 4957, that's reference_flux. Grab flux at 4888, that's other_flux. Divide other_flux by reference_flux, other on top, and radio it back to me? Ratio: 1.04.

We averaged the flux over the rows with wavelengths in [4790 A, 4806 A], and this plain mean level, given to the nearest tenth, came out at 13.4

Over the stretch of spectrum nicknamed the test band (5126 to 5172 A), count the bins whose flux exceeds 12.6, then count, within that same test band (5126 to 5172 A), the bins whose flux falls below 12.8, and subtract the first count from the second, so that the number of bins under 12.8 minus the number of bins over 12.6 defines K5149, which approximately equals 12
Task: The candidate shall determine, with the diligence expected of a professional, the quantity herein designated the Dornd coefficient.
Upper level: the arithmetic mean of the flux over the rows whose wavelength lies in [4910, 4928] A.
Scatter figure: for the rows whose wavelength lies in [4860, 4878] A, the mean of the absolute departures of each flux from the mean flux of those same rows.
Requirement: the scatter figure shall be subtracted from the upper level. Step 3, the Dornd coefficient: 11.1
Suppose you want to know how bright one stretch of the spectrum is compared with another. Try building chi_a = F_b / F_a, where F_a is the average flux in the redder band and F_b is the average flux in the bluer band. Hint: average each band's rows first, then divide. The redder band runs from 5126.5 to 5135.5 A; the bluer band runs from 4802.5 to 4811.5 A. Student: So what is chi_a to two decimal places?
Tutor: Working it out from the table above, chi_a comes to 1.18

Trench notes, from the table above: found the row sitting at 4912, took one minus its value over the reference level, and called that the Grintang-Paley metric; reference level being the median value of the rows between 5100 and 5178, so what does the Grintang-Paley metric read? -0.144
